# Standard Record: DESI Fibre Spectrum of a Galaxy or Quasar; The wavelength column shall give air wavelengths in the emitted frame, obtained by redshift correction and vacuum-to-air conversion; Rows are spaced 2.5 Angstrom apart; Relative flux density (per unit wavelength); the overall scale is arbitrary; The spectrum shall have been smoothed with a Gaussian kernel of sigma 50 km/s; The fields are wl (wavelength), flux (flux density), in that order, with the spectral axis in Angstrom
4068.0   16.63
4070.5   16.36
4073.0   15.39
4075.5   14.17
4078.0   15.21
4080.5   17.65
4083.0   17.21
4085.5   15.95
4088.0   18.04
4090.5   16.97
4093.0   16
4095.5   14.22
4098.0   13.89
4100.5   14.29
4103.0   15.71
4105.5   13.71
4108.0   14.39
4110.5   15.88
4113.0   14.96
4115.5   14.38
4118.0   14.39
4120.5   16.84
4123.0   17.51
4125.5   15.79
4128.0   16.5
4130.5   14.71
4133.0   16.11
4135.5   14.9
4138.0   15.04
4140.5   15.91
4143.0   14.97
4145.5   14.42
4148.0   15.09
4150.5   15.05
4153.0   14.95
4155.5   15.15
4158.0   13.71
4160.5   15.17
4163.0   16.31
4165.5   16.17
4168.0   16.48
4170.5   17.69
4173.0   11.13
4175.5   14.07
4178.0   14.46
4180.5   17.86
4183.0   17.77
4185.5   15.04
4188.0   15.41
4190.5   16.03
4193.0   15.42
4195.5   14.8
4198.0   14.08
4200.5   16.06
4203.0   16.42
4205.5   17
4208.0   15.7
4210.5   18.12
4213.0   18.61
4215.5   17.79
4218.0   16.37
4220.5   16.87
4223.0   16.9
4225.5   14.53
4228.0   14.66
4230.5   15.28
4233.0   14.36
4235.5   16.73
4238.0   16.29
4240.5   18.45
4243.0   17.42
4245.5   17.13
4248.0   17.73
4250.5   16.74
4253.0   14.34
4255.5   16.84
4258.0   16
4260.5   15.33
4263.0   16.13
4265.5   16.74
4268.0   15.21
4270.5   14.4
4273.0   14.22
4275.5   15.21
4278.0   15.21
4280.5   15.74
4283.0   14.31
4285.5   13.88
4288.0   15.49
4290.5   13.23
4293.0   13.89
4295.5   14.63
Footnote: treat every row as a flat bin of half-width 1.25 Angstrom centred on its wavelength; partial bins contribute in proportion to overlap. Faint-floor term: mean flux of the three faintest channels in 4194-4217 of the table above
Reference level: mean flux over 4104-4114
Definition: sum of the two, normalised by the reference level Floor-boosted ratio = 2.01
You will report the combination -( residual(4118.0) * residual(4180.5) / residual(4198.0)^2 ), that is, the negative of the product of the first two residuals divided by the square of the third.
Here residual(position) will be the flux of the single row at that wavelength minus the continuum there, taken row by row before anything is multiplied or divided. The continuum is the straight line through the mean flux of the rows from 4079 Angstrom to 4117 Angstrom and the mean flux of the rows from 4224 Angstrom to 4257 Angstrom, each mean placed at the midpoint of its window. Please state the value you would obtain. 1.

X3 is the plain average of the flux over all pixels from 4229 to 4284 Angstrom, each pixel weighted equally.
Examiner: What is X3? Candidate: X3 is 15.9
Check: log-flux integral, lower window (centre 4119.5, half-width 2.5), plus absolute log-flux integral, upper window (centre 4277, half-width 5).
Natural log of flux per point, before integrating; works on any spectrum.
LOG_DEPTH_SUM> 41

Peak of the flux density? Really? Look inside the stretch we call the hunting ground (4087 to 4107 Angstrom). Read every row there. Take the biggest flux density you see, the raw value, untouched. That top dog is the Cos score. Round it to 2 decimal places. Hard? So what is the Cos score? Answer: 18.04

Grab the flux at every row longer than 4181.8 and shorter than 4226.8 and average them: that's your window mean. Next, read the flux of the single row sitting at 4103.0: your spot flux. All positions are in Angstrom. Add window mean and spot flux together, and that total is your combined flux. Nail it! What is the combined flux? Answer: 32.0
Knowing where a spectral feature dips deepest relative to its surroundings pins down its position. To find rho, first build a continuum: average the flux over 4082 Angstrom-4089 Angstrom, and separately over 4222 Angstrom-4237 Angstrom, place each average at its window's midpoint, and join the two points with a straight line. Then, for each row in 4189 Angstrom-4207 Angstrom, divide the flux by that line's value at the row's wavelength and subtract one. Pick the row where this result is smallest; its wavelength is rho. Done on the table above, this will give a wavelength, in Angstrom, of 4198.0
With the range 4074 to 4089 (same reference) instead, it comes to 4075.5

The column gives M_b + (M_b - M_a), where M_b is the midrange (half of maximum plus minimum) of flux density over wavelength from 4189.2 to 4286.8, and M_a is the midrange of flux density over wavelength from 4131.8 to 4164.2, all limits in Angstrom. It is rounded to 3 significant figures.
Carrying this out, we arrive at 17.5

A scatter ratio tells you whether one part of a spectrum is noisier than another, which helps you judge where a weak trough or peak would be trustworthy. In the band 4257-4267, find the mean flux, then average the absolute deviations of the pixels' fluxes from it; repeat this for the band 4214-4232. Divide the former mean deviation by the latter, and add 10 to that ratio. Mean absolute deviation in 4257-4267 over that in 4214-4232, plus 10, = 10.4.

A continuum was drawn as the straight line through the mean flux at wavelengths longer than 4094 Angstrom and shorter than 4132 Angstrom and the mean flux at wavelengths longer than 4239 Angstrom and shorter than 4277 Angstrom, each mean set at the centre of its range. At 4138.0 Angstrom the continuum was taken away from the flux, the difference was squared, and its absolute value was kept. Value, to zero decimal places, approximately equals 0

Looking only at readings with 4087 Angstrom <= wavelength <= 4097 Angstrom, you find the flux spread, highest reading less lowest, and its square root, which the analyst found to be 2.0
